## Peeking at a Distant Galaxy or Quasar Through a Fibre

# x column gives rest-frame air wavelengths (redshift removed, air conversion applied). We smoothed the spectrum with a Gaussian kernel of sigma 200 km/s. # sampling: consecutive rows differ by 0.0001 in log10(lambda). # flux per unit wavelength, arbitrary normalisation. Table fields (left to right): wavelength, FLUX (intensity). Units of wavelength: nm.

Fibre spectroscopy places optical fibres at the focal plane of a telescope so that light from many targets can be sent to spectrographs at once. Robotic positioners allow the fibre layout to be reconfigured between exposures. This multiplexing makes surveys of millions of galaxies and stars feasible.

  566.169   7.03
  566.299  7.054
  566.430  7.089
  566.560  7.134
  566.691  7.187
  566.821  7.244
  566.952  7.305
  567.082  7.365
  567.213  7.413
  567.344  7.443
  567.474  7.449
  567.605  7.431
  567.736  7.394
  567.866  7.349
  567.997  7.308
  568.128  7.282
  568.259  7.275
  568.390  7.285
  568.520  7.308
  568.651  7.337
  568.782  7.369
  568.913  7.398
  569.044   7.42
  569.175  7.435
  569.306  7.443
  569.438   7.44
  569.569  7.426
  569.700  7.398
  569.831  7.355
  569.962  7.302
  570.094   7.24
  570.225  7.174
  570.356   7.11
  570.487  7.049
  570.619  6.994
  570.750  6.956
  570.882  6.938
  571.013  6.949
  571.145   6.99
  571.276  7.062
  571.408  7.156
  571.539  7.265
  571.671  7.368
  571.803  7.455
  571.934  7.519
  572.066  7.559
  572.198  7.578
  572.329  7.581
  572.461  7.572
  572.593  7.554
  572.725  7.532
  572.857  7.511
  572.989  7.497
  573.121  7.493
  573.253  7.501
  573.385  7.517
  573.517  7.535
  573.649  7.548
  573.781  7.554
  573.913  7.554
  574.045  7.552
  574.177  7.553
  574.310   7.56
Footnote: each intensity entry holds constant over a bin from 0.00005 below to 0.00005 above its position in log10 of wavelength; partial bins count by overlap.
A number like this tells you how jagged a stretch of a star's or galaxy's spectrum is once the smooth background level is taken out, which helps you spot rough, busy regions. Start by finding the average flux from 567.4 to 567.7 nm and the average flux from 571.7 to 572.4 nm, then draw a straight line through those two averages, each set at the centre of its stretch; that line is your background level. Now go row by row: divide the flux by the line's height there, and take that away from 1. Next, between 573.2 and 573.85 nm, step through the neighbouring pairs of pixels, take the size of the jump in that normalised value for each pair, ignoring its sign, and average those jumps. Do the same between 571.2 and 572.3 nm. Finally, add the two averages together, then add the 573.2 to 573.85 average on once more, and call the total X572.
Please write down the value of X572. 0.0122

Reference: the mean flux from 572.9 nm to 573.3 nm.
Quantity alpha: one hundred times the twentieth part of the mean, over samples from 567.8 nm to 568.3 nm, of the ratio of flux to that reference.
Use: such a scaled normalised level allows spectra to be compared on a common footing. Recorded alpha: 4.87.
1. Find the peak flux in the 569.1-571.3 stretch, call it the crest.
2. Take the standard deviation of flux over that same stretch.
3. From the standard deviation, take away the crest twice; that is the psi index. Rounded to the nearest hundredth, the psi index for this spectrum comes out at -14.69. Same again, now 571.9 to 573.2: -15.13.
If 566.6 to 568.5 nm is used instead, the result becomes -14.82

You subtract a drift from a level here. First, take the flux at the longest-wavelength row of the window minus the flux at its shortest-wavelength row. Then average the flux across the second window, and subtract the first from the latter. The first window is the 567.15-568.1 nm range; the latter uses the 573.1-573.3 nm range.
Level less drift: 7.60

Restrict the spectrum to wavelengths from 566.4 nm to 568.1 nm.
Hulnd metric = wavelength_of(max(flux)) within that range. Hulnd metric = 567.474 nm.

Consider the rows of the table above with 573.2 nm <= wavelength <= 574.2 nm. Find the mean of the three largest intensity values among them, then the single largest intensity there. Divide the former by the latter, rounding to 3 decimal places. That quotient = 1.000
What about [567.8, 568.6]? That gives 0.996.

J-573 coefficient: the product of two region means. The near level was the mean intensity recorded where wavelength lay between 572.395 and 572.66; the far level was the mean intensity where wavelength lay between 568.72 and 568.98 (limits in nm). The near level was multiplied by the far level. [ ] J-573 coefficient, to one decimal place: 55.8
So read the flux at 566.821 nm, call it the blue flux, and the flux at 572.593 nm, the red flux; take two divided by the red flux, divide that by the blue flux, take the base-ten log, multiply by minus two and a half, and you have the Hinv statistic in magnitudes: 3.593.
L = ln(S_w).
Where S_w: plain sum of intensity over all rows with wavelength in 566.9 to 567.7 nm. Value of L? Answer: 3.79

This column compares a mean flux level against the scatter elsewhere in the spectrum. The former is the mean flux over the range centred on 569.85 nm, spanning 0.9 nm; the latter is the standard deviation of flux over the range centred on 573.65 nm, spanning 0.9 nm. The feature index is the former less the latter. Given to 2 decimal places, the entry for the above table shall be 7.31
